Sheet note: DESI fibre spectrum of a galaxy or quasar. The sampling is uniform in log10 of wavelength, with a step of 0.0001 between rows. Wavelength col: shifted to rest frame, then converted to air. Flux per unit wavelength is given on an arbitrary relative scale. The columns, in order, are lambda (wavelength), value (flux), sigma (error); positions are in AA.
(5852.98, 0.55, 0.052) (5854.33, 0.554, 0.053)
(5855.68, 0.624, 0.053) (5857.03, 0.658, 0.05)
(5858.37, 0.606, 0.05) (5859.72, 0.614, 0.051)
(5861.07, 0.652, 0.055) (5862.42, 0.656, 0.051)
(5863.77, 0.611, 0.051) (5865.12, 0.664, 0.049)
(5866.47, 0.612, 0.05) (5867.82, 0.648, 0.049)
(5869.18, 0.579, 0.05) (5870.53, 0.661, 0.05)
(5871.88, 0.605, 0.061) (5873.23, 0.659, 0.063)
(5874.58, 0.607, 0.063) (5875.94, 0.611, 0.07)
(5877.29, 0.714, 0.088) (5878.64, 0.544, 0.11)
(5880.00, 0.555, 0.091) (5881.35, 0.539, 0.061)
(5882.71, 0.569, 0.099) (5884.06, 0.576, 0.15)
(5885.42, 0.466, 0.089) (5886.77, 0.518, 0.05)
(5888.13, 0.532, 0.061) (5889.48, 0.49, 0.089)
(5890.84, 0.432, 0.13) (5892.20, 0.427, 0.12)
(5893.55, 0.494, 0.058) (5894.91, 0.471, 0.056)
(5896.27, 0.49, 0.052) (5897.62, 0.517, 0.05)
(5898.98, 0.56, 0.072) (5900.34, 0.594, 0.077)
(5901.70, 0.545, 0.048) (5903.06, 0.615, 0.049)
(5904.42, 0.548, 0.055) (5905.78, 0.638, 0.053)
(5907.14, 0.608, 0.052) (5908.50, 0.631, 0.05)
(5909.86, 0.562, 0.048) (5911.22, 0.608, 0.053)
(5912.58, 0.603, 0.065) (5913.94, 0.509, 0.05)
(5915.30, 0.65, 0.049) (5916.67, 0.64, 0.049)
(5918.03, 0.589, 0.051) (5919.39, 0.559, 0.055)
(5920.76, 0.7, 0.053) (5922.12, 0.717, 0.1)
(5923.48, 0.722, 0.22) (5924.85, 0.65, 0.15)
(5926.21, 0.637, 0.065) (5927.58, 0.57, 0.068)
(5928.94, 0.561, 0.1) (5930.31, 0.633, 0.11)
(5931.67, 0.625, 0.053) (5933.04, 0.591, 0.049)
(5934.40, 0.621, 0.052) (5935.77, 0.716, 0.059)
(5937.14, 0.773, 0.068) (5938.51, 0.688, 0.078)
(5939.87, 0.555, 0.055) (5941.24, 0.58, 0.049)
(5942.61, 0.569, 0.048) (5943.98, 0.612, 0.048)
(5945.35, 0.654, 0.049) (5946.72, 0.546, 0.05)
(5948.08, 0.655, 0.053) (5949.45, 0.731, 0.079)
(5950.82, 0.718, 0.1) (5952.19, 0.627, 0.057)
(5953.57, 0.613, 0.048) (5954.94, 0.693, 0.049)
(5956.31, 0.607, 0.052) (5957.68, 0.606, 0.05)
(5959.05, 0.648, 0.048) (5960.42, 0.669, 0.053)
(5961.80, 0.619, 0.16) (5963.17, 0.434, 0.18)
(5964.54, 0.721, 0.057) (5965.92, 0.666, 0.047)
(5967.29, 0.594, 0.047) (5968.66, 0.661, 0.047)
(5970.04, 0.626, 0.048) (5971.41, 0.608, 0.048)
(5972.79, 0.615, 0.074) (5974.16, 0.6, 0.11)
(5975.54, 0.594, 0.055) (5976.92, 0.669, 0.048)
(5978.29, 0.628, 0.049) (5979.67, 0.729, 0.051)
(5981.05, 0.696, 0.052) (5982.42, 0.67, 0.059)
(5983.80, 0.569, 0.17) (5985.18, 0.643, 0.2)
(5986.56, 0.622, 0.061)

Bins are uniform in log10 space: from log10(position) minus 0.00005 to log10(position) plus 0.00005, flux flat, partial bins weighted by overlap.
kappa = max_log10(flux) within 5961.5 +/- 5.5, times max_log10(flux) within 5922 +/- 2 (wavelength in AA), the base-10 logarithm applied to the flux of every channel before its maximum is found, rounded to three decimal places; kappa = 0.020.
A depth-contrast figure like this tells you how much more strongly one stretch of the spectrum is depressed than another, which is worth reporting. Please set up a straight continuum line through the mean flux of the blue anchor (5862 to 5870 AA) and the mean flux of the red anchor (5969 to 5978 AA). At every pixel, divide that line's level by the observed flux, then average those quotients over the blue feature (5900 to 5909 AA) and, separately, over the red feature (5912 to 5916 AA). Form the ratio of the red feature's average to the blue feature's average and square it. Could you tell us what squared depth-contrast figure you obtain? 1.04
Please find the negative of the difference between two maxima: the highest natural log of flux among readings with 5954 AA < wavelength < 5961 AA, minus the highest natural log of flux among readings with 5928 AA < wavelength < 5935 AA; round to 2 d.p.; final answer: -0.09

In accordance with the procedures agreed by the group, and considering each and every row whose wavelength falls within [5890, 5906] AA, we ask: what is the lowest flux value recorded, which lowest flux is 0.427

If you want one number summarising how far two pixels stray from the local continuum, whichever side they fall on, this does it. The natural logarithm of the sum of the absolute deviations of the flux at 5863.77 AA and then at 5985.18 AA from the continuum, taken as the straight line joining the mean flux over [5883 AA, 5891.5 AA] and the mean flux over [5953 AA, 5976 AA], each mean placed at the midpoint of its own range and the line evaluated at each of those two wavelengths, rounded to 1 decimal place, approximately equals -1.9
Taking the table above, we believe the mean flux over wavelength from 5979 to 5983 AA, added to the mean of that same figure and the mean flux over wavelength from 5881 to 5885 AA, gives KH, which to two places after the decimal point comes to 1.33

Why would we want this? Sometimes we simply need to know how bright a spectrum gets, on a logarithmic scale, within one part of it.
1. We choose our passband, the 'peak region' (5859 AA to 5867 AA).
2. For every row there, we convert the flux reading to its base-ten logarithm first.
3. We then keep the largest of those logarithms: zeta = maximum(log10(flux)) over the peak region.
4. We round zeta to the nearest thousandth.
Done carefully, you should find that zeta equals -0.178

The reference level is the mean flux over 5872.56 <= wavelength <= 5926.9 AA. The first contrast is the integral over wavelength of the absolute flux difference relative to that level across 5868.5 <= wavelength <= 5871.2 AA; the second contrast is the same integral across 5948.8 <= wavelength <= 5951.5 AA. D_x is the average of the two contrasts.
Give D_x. 0.26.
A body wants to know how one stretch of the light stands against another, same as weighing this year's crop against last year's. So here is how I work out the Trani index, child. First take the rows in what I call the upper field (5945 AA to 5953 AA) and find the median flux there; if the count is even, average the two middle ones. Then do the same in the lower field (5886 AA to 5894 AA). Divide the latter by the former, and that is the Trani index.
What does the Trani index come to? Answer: 0.75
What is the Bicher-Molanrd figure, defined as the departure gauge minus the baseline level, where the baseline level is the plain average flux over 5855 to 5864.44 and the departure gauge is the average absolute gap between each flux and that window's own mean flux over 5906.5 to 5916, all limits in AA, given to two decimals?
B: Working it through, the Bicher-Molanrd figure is -0.60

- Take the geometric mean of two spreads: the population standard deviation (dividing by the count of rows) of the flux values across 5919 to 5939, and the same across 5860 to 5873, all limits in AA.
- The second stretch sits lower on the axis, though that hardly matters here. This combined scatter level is 0.043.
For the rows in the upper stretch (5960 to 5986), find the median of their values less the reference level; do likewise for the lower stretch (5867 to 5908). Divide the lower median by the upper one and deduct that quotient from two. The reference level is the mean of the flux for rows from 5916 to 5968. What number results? -10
